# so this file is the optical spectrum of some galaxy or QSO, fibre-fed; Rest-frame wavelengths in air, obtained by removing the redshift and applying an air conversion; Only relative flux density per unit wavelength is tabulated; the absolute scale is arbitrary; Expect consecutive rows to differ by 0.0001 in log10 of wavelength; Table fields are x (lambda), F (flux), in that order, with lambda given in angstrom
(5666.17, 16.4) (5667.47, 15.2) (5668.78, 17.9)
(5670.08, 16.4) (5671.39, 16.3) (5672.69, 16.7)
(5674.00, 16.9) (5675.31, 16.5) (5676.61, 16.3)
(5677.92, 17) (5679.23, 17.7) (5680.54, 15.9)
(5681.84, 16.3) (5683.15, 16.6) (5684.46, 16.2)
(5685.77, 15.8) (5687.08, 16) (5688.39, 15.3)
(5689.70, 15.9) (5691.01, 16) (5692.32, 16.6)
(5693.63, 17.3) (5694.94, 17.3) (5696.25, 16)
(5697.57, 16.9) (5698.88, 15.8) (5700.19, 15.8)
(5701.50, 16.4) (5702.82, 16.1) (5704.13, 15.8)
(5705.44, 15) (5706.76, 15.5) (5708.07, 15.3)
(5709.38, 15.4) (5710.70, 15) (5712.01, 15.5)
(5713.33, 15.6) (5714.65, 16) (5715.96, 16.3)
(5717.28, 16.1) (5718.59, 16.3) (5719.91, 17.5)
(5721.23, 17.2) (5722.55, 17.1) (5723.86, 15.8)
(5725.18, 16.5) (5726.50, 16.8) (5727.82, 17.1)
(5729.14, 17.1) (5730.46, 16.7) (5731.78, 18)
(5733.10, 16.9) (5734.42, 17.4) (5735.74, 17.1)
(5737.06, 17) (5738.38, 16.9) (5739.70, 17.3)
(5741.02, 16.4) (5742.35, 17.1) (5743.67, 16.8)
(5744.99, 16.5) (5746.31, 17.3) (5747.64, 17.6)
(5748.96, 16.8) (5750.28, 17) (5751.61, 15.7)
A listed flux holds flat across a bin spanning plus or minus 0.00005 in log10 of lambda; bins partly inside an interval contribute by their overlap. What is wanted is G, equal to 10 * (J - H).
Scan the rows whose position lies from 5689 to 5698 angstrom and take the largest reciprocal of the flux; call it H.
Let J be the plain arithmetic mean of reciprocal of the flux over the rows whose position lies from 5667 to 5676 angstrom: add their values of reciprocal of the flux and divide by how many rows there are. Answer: -0.024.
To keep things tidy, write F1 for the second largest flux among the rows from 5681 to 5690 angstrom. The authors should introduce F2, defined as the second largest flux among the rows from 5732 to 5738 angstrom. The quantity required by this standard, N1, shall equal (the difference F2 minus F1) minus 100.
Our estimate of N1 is -99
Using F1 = 16.3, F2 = 17.1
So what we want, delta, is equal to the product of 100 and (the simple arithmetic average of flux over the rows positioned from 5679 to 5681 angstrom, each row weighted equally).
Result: 1680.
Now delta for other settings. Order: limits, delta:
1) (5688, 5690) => 1560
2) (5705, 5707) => 1525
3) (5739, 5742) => 1685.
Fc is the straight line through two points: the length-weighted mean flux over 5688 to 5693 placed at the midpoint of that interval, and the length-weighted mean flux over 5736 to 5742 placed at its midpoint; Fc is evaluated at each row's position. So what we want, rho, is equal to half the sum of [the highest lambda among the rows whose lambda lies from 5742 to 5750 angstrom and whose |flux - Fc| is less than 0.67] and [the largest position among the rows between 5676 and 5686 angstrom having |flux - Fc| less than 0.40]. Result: 5717.4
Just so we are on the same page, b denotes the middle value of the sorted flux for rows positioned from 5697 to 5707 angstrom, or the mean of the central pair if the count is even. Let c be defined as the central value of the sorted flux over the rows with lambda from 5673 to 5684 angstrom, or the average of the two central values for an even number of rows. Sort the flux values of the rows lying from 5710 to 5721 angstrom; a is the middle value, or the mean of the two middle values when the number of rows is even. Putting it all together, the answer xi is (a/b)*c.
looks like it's 16.8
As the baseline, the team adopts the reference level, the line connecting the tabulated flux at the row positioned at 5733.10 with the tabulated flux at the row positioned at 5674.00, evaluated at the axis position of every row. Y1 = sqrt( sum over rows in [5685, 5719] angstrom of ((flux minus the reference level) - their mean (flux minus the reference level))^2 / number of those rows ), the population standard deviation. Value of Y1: 0.590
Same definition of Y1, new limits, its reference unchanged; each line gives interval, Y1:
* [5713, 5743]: 0.572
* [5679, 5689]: 0.663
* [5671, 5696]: 0.585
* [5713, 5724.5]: 0.632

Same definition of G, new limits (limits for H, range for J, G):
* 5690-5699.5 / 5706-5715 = 0.014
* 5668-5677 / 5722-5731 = -0.015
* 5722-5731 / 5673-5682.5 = -0.032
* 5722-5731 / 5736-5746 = -0.040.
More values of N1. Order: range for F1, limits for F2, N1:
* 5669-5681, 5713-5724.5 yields -100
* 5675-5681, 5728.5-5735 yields -100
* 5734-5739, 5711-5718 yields -101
